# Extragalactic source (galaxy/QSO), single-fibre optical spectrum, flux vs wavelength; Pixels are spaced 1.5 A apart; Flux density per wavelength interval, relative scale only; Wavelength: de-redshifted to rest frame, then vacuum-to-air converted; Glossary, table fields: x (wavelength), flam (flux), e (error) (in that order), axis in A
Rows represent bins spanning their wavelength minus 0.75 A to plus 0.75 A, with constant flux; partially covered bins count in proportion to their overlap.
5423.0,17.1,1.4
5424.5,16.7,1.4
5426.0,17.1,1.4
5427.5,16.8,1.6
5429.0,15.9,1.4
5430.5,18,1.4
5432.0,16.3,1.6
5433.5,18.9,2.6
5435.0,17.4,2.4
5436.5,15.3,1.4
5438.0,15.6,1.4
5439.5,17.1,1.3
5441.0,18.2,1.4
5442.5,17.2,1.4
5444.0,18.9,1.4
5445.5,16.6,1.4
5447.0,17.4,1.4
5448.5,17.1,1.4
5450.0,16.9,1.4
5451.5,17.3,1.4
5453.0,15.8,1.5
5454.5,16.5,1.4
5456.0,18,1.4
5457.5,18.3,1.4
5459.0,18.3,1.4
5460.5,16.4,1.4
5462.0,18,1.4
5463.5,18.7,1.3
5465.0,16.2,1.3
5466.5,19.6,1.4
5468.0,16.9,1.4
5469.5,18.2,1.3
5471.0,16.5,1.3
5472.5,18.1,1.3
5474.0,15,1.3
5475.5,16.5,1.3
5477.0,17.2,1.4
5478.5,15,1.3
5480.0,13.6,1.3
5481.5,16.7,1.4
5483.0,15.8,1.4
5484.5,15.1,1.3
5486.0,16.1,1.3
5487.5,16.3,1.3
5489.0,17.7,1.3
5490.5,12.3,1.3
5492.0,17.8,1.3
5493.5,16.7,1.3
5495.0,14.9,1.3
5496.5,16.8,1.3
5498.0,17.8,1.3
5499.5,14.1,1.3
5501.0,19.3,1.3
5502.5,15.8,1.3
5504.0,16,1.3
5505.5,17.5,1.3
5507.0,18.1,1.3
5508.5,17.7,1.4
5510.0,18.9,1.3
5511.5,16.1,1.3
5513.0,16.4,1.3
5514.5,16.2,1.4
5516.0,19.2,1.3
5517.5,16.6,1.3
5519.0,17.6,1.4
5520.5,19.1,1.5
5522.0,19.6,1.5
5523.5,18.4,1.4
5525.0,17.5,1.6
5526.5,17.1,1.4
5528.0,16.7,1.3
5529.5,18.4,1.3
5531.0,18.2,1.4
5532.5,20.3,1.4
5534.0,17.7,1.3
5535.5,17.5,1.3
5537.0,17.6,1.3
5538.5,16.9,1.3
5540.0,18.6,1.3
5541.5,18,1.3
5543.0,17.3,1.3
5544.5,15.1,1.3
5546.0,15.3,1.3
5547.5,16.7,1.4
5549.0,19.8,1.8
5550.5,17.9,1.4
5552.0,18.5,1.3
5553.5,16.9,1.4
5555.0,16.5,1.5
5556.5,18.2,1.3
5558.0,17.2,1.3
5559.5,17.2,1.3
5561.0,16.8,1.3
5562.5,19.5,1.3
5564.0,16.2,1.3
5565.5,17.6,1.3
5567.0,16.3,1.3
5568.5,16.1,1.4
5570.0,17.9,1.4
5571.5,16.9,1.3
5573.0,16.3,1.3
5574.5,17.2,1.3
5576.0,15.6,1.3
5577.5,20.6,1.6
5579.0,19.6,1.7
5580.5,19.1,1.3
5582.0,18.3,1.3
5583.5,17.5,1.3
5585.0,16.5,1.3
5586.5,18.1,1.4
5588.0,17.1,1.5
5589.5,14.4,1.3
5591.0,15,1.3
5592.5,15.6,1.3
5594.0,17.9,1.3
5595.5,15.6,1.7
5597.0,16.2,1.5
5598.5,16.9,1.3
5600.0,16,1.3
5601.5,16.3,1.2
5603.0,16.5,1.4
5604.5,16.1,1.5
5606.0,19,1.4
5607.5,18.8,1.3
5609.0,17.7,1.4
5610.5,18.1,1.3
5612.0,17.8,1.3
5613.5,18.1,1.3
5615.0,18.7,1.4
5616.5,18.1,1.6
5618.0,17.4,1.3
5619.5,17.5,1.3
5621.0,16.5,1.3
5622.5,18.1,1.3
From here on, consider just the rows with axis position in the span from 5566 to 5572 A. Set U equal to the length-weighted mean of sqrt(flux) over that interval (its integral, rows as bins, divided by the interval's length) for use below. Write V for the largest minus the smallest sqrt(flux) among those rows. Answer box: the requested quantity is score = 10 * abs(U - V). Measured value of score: 38.8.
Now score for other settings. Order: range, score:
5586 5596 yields 35.6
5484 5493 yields 32.7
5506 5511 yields 41.1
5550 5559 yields 39.4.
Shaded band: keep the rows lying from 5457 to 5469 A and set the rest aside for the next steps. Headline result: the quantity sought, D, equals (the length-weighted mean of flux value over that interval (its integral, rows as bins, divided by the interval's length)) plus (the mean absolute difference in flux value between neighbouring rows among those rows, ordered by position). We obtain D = 19.6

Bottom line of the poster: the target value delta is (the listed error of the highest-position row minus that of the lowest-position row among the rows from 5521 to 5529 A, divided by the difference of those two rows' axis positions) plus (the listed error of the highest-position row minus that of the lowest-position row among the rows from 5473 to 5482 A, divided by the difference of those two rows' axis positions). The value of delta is -0.02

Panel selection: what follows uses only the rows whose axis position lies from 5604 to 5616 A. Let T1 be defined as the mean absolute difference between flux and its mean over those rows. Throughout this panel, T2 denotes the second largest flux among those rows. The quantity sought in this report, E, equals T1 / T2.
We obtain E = 0.033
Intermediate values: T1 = 0.63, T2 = 18.8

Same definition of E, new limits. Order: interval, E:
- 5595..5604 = 0.019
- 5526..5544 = 0.038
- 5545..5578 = 0.052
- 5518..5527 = 0.043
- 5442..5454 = 0.032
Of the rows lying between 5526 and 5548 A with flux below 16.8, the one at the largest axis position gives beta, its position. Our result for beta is 5547.5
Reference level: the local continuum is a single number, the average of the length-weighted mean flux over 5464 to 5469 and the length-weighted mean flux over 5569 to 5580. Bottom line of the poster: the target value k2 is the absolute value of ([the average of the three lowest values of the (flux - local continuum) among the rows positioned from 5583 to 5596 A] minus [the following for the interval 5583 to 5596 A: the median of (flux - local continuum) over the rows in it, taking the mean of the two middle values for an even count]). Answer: 1.50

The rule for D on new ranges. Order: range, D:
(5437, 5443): 18.1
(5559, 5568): 19.1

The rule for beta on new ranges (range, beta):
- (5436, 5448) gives 5445.5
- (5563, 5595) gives 5592.5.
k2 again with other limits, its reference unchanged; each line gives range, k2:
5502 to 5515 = 0.43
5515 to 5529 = 0.80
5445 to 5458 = 0.80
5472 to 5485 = 1.27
